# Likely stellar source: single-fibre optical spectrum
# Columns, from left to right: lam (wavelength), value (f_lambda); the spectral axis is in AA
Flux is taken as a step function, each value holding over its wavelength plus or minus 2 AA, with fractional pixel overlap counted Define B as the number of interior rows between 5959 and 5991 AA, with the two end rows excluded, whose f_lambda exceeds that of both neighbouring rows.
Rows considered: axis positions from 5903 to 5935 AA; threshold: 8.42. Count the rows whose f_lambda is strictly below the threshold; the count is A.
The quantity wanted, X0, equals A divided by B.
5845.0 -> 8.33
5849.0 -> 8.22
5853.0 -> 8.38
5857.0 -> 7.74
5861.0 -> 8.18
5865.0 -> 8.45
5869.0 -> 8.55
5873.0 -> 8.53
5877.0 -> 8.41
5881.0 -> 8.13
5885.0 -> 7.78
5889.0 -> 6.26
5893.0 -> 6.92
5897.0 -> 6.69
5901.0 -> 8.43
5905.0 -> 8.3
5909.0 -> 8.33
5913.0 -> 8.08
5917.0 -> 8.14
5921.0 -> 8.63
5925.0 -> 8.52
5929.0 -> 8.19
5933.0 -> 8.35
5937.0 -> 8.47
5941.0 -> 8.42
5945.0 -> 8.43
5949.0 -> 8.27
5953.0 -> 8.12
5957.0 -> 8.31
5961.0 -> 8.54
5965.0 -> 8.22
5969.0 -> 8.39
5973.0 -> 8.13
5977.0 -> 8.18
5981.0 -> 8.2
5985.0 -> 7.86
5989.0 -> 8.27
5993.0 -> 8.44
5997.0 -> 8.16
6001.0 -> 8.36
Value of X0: 3.0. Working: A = 6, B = 2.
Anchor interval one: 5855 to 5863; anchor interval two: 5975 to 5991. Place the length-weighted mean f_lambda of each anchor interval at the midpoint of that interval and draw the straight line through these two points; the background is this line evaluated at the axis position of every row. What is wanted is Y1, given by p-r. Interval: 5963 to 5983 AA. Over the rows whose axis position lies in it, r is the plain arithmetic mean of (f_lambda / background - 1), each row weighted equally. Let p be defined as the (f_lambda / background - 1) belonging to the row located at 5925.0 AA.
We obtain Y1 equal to 0.045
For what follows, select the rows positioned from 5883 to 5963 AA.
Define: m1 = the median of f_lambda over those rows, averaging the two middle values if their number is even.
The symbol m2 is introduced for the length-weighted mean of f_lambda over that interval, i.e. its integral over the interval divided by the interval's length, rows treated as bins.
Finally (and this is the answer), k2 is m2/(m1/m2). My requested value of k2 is 7.8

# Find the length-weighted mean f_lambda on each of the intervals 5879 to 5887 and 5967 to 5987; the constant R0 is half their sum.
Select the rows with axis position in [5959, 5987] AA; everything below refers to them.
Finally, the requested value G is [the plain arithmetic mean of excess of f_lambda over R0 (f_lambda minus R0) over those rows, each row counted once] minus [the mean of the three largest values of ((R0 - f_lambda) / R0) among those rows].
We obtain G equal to 0.16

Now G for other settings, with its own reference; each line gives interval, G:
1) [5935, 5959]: 0.31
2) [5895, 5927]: 0.03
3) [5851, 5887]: 0.16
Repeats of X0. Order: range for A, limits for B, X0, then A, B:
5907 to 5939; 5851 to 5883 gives 5.0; 5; 1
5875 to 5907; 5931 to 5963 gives 3.5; 7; 2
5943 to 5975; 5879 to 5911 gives 3.0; 6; 2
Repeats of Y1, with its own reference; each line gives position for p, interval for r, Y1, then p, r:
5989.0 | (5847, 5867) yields -0.013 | 0.02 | 0.030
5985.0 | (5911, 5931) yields -0.067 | -0.03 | 0.033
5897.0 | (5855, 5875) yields -0.205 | -0.16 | 0.040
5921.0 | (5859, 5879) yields 0.016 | 0.07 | 0.056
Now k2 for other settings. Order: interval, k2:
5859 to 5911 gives 7.6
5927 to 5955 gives 8.3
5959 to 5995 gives 8.3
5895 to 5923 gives 7.9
